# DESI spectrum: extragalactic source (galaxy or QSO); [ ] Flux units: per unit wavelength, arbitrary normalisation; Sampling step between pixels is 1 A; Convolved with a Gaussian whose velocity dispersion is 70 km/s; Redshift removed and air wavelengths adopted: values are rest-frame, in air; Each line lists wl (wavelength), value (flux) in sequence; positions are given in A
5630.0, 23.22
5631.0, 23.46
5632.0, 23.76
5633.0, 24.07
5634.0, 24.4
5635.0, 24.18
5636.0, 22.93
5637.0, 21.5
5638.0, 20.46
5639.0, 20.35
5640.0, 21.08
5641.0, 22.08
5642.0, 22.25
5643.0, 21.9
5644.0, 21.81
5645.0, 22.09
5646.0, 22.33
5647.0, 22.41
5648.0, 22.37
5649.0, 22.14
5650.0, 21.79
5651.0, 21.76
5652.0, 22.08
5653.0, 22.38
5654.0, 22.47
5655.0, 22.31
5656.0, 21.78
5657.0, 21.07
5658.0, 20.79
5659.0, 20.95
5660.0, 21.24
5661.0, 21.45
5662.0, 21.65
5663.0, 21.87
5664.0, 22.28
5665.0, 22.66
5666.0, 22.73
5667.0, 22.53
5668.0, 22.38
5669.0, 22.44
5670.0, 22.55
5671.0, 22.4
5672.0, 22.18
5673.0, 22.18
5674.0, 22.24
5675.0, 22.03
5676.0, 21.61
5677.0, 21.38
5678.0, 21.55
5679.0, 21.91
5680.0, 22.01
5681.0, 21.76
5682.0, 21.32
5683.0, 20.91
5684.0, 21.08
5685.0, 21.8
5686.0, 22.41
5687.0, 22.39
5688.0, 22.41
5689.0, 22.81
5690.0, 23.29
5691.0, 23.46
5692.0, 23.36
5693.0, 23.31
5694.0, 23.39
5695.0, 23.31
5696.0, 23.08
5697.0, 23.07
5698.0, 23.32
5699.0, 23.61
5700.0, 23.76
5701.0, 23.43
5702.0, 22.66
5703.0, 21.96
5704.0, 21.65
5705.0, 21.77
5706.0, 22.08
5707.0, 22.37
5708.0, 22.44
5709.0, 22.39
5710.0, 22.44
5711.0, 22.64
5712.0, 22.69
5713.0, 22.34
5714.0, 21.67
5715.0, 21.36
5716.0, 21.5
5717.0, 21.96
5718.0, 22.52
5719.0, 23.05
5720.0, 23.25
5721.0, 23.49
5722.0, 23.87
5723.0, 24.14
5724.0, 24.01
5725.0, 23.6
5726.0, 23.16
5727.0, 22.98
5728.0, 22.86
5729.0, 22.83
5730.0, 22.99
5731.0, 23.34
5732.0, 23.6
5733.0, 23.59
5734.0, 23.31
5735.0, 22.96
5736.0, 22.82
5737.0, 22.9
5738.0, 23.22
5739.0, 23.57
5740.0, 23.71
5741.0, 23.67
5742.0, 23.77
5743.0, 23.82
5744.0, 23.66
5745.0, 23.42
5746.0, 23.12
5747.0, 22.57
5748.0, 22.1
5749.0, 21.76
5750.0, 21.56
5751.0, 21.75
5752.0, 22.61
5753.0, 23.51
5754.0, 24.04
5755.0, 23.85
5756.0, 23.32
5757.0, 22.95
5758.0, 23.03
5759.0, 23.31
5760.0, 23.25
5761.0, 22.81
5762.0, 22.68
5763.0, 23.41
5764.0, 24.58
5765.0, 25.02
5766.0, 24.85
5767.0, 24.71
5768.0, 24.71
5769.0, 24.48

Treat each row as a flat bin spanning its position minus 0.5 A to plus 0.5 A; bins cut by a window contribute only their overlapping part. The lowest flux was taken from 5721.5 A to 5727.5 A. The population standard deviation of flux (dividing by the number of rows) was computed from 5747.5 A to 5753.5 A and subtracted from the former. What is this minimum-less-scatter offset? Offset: 22.3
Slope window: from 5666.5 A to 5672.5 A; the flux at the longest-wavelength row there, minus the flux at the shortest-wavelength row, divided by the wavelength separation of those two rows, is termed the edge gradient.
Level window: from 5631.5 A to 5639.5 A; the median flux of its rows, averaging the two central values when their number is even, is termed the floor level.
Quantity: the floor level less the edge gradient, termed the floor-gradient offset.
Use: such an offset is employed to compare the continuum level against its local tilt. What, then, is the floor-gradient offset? 23.4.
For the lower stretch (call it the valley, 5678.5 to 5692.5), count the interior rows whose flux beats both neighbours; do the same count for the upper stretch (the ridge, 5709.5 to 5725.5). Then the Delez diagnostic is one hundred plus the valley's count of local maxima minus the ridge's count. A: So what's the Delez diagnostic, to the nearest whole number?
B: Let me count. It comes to 101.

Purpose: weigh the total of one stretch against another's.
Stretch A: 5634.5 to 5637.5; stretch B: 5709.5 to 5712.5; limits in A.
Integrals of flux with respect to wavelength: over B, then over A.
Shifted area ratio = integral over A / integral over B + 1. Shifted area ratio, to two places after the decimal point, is 2.01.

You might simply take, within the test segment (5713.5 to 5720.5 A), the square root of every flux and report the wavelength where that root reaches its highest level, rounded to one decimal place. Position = 5720.0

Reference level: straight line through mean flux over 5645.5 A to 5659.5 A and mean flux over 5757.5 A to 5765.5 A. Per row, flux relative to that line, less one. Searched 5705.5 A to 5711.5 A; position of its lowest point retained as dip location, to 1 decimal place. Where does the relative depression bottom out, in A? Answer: 5706.0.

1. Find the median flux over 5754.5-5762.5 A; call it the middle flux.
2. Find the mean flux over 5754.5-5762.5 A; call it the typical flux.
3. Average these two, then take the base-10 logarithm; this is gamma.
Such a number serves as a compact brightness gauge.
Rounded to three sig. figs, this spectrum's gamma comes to 1.36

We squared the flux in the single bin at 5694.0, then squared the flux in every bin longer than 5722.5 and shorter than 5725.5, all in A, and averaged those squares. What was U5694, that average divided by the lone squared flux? 1.05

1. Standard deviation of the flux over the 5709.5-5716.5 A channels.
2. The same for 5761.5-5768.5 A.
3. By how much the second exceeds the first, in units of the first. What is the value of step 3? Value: 0.56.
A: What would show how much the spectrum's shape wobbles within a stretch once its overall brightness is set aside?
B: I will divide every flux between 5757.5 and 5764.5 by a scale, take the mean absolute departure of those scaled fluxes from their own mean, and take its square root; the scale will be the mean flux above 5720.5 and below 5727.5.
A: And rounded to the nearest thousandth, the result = 0.131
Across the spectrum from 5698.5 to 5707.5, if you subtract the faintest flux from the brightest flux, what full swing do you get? 2.1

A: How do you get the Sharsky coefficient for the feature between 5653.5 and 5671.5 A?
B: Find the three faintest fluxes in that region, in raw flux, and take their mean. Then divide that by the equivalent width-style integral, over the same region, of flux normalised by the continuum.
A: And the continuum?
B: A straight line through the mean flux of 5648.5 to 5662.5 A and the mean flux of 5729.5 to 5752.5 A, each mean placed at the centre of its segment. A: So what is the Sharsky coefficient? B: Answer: 1.15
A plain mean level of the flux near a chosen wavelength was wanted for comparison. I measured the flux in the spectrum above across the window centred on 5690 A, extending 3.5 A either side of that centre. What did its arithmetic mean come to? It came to 23.0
